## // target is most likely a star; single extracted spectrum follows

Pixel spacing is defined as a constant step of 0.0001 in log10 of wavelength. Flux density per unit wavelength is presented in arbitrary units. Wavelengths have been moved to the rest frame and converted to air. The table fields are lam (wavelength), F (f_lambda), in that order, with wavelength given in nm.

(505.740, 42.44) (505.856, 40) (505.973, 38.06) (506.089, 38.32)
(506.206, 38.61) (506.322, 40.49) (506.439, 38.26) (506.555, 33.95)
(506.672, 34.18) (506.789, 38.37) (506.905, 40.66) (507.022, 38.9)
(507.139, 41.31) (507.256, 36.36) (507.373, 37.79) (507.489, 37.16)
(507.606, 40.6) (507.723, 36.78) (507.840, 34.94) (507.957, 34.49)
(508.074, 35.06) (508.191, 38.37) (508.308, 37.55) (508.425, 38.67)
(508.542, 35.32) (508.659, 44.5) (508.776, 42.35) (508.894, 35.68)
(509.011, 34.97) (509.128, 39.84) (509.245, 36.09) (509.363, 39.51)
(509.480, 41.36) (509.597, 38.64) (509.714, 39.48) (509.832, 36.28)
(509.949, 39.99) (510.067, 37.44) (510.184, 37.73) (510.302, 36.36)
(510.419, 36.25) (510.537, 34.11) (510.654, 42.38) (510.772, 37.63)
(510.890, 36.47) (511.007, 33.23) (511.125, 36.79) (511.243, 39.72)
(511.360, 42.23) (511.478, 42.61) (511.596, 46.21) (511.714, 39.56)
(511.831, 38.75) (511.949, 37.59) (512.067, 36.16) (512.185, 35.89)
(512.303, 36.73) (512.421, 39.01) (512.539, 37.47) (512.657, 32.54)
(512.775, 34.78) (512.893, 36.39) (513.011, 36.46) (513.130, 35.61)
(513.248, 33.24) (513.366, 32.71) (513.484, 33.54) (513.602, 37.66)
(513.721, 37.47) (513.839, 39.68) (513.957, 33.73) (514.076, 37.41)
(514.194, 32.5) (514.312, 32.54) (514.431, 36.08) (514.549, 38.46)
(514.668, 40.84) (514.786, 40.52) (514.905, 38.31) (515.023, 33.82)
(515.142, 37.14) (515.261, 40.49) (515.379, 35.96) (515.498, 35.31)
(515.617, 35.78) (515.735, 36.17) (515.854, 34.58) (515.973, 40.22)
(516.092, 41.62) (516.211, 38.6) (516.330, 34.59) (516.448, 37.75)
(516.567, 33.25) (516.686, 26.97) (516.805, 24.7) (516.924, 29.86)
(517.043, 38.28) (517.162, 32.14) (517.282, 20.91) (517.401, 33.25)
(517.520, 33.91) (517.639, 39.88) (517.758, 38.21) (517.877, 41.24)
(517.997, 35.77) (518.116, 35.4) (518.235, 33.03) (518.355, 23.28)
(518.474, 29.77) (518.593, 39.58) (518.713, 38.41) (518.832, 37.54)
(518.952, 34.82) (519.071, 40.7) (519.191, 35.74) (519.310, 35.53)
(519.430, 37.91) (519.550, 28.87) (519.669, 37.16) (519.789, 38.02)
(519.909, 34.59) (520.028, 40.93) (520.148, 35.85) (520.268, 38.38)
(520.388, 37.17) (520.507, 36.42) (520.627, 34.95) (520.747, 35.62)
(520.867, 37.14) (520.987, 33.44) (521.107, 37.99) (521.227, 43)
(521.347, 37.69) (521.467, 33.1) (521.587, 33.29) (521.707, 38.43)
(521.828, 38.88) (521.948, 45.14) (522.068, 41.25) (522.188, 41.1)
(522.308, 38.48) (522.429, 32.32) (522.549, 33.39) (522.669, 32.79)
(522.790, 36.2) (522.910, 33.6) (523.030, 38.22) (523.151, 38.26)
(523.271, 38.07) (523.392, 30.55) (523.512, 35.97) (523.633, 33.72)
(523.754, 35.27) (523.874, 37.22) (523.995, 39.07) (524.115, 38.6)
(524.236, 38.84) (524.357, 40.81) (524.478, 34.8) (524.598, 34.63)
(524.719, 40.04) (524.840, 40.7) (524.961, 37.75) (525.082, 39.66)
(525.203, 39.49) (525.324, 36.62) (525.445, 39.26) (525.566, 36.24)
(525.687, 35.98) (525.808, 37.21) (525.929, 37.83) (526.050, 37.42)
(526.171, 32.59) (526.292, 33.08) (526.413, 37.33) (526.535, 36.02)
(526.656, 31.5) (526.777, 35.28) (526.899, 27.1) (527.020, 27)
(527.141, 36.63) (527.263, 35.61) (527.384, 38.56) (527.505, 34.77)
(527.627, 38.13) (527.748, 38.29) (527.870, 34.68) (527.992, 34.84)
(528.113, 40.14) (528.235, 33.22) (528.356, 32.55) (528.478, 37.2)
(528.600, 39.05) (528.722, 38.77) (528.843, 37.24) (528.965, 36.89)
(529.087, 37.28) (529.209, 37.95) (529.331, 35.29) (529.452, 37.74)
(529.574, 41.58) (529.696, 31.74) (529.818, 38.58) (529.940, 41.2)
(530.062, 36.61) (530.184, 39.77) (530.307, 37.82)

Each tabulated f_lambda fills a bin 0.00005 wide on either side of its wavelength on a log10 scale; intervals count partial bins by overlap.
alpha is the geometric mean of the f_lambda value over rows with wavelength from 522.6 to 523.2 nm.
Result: 35.7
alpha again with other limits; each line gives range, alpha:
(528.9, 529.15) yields 37.1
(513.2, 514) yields 35.3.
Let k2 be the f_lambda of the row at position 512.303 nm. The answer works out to 36.73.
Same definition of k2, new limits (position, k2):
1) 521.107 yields 37.99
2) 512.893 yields 36.39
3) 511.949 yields 37.59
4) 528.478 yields 37.2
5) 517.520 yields 33.91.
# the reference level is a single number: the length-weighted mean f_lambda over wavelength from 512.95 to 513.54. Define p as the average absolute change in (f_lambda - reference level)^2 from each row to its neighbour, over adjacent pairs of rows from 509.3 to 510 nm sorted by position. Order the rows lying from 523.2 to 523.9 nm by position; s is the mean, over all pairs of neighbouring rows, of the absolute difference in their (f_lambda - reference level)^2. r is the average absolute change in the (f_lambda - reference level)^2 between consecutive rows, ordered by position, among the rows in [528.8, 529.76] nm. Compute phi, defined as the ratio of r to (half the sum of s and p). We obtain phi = 1.26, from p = 22.6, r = 17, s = 4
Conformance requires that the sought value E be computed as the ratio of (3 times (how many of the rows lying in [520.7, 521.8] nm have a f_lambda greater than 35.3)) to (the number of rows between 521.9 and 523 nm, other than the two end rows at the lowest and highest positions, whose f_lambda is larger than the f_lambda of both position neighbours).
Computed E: 9.0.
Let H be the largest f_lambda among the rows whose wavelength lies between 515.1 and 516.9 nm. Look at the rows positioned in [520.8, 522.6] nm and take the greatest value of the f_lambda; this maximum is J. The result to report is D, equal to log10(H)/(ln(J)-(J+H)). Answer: -0.0195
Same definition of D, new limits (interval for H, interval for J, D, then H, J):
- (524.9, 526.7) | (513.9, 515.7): -0.0208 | 39.66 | 40.84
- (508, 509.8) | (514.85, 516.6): -0.0200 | 44.5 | 41.62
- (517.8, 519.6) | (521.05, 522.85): -0.0196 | 41.24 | 45.14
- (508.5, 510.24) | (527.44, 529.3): -0.0204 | 44.5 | 40.14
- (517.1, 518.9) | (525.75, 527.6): -0.0212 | 41.24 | 38.56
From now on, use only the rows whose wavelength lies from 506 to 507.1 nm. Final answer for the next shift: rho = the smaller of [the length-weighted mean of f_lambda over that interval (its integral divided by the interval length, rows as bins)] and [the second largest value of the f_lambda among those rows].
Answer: 38.0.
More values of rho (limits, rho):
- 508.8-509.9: 38.1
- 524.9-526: 37.8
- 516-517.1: 34.1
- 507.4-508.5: 37.1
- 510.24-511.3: 37.0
